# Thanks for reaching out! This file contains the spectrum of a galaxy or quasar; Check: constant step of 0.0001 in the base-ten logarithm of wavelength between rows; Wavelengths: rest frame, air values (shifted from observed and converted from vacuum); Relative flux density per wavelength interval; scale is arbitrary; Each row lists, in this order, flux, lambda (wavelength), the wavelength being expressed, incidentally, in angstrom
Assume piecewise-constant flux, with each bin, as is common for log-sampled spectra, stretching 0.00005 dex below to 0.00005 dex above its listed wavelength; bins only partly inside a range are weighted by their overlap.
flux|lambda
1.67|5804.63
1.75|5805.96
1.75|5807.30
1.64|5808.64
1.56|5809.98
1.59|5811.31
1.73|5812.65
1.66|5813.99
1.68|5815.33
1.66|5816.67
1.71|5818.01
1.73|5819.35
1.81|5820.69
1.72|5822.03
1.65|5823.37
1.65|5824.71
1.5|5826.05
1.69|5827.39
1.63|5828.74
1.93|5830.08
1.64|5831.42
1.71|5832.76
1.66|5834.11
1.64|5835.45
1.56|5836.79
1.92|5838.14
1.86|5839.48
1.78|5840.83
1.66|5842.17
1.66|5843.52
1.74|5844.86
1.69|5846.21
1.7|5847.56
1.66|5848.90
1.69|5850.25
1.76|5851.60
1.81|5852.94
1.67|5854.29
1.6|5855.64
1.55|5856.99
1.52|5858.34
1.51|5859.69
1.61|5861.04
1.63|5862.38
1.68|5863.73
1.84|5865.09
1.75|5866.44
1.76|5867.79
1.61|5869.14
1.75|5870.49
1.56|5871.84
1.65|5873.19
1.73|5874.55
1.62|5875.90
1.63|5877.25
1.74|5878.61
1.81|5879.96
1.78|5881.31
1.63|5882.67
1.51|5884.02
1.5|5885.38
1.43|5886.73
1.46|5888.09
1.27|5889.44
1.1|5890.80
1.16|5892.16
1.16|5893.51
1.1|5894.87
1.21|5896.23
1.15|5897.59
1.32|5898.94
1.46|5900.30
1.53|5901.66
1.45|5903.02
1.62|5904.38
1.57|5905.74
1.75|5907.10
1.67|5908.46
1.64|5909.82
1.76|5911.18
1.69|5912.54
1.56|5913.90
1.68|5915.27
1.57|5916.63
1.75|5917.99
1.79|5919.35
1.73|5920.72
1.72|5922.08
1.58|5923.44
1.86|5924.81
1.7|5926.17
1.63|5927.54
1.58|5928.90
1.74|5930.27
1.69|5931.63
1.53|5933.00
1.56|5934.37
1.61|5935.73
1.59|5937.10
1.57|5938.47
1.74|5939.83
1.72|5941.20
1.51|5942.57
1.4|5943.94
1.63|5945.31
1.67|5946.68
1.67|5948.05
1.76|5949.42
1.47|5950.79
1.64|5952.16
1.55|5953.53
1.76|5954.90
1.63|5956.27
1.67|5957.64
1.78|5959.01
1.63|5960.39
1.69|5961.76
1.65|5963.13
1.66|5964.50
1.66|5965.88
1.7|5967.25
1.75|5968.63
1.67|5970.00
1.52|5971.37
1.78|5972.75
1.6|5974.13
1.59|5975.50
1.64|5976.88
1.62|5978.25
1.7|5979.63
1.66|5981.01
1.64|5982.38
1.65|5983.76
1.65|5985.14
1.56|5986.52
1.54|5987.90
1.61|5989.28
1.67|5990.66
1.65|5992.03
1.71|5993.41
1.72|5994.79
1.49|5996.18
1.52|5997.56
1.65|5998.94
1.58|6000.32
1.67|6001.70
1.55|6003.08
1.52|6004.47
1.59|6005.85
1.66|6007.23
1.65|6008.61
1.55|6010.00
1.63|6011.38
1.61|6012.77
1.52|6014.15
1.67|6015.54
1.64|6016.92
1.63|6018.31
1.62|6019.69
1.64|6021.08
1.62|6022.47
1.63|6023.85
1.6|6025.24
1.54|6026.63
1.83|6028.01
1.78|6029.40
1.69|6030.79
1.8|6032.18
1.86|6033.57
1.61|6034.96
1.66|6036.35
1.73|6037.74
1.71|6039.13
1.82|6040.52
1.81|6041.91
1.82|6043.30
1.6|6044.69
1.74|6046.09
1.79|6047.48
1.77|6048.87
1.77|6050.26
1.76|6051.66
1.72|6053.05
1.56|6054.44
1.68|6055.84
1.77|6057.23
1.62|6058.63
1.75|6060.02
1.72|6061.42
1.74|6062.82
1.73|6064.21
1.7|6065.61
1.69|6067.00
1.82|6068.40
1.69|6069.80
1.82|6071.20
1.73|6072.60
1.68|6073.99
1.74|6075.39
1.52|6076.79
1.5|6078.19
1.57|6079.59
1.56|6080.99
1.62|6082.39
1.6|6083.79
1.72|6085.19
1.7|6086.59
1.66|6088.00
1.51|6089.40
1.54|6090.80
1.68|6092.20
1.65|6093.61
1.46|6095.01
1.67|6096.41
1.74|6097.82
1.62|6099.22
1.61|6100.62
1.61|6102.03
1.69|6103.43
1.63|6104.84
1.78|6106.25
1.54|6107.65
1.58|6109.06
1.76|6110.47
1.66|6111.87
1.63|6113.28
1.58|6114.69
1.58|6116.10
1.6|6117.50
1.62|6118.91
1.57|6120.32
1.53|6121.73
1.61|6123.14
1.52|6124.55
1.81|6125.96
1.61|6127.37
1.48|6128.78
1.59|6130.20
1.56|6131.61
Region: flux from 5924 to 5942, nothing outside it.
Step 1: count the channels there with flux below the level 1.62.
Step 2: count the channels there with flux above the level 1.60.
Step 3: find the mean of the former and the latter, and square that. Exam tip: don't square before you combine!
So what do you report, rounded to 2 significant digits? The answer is 49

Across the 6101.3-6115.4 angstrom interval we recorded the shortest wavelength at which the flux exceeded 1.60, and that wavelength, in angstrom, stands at 6102.03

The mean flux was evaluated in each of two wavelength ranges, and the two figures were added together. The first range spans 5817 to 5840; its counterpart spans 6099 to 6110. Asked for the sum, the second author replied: 3.34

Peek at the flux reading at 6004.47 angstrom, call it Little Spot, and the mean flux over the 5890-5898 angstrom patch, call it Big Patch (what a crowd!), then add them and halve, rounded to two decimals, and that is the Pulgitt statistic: 1.33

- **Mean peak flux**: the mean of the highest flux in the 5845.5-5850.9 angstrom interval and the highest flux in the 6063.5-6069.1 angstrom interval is 1.76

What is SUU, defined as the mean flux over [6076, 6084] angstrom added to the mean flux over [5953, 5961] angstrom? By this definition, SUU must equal 3.23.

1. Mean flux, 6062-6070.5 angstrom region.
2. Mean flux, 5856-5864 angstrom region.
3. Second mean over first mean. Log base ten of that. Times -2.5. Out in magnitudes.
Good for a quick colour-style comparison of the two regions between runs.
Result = 0.10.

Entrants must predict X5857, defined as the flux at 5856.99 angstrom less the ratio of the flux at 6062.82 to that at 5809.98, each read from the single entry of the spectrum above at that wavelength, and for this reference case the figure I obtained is 0.43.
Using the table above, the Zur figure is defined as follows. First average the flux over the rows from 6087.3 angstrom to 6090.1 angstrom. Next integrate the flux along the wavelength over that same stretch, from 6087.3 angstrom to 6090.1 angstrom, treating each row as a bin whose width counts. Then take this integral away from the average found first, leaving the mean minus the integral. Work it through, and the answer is -2.86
